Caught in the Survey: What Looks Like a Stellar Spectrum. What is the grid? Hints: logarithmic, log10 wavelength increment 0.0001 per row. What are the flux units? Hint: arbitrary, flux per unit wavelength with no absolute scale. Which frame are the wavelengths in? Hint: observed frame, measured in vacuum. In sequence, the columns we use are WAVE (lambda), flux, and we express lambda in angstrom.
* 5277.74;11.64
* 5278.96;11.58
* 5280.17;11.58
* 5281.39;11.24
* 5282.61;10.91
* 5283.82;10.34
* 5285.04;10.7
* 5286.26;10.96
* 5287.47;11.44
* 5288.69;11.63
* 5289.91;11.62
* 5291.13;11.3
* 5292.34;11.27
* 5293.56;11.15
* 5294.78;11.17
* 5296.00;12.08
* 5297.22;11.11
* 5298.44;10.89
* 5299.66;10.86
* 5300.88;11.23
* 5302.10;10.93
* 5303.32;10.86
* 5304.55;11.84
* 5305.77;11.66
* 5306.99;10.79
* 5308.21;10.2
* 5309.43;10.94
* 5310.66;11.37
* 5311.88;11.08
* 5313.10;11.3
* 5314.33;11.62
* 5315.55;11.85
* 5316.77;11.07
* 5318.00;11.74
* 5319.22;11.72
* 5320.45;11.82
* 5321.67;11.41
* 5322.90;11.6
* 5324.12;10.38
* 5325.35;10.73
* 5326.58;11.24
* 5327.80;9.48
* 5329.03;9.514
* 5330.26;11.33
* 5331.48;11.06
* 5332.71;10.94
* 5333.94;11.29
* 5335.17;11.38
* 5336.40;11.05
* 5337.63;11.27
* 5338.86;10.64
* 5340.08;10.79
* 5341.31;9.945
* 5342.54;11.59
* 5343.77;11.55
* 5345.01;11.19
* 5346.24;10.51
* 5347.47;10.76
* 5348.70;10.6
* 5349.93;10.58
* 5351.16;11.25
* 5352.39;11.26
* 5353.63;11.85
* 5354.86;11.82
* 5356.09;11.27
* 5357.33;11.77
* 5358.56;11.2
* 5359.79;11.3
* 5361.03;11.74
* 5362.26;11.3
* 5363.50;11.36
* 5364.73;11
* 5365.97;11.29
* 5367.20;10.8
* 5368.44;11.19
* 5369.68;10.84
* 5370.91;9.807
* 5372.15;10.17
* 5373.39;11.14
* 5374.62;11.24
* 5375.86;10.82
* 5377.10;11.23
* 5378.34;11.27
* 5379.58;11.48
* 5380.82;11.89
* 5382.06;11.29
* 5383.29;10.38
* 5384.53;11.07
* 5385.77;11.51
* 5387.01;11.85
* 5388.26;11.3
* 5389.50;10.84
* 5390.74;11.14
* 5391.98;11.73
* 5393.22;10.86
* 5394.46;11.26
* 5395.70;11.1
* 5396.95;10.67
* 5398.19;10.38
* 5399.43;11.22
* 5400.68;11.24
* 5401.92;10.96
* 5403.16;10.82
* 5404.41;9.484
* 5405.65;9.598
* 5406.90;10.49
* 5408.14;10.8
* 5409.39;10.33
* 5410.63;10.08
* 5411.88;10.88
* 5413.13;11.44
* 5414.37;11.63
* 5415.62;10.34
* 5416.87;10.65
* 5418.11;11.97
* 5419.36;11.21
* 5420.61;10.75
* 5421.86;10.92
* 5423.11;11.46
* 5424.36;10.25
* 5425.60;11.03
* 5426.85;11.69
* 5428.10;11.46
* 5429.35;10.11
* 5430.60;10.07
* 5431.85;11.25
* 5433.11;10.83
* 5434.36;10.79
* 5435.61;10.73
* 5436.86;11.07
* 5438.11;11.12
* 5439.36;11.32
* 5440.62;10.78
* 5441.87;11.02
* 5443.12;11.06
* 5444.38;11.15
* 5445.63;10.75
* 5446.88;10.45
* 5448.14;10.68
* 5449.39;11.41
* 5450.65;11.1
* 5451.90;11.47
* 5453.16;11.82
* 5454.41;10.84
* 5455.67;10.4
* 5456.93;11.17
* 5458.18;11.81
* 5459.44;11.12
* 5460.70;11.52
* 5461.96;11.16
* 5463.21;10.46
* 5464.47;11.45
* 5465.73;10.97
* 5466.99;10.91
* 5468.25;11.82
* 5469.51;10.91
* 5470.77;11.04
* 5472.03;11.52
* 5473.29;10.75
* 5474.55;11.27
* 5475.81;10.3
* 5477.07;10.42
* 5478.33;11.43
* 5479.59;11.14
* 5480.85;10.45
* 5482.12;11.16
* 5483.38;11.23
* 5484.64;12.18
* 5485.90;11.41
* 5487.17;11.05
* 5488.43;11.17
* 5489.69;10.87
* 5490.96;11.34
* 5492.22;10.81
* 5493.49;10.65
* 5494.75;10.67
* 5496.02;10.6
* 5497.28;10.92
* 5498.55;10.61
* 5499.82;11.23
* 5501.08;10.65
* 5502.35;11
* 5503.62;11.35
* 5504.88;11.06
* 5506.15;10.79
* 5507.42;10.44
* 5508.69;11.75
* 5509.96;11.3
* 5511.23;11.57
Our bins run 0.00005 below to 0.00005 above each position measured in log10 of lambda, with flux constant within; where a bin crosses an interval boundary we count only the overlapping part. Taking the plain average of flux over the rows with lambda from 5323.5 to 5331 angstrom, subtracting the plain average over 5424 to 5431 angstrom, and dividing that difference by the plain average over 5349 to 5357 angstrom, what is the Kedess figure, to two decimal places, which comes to -0.03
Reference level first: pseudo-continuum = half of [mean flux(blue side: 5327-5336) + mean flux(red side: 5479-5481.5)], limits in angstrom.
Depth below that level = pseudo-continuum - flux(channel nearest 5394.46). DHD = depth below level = -0.5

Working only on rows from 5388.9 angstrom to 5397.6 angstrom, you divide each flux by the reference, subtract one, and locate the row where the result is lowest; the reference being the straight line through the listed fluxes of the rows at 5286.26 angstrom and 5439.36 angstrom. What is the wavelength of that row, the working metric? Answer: 5396.95 angstrom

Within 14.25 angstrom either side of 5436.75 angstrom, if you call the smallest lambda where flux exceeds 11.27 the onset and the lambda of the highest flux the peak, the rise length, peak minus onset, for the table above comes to 3.7 angstrom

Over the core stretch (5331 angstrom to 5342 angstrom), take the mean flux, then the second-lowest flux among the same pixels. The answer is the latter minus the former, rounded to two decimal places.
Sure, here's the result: -0.29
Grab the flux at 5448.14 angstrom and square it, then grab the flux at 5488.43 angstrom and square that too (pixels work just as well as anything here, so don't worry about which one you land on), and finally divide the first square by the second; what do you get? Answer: 0.91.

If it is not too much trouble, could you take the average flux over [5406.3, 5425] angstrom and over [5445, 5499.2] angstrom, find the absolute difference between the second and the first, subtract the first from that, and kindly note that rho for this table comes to -10.7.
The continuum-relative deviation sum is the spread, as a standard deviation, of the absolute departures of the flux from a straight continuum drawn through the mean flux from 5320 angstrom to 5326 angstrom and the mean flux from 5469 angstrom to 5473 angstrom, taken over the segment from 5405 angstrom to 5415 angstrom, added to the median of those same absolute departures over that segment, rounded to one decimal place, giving 1.0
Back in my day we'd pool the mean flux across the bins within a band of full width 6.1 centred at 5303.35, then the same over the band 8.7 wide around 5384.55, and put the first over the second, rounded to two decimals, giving 1.00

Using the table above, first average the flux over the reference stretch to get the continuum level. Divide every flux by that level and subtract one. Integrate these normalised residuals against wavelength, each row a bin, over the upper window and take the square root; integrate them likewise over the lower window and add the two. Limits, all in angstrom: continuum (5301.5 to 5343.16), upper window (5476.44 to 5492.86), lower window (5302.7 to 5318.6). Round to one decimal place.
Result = 0.6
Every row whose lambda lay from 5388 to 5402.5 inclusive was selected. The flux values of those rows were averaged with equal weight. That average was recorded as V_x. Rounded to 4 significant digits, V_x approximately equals 11.06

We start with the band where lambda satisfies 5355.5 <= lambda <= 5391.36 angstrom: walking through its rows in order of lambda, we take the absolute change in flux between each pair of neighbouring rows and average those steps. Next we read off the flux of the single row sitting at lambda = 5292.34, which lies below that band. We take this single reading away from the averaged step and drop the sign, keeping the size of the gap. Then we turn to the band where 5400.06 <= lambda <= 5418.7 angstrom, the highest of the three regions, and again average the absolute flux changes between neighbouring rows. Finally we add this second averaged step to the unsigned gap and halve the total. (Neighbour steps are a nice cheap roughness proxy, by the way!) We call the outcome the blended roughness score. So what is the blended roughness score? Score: 5.71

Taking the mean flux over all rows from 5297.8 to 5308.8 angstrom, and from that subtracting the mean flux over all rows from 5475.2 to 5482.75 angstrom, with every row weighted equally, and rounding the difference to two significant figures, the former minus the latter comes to 0.21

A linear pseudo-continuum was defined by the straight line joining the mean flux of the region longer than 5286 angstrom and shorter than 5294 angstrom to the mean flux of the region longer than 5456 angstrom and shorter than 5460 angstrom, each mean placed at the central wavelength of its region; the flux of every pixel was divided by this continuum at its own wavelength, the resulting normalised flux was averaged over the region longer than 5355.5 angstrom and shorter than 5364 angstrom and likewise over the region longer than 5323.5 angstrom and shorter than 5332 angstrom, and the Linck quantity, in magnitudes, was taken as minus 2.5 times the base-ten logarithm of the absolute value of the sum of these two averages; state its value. -0.716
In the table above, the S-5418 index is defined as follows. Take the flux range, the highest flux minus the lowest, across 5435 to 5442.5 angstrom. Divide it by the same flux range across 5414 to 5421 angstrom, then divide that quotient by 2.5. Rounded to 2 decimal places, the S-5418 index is 0.14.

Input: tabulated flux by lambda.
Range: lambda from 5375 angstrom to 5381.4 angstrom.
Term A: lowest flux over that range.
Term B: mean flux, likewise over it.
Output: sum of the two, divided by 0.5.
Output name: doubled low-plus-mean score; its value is 44.3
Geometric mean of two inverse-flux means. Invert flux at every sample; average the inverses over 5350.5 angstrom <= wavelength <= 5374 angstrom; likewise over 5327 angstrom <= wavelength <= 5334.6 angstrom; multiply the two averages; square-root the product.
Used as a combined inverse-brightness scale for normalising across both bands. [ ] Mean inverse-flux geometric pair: 0.0922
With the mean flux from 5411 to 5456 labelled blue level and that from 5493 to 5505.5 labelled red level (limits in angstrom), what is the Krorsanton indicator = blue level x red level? 120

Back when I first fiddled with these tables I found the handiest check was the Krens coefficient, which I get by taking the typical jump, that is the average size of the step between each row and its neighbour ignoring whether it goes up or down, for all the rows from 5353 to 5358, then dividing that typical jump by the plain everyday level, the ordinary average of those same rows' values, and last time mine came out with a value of 0.031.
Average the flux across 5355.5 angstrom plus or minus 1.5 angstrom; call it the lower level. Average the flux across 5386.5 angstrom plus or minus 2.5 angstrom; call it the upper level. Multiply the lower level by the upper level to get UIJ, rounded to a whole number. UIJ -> 132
